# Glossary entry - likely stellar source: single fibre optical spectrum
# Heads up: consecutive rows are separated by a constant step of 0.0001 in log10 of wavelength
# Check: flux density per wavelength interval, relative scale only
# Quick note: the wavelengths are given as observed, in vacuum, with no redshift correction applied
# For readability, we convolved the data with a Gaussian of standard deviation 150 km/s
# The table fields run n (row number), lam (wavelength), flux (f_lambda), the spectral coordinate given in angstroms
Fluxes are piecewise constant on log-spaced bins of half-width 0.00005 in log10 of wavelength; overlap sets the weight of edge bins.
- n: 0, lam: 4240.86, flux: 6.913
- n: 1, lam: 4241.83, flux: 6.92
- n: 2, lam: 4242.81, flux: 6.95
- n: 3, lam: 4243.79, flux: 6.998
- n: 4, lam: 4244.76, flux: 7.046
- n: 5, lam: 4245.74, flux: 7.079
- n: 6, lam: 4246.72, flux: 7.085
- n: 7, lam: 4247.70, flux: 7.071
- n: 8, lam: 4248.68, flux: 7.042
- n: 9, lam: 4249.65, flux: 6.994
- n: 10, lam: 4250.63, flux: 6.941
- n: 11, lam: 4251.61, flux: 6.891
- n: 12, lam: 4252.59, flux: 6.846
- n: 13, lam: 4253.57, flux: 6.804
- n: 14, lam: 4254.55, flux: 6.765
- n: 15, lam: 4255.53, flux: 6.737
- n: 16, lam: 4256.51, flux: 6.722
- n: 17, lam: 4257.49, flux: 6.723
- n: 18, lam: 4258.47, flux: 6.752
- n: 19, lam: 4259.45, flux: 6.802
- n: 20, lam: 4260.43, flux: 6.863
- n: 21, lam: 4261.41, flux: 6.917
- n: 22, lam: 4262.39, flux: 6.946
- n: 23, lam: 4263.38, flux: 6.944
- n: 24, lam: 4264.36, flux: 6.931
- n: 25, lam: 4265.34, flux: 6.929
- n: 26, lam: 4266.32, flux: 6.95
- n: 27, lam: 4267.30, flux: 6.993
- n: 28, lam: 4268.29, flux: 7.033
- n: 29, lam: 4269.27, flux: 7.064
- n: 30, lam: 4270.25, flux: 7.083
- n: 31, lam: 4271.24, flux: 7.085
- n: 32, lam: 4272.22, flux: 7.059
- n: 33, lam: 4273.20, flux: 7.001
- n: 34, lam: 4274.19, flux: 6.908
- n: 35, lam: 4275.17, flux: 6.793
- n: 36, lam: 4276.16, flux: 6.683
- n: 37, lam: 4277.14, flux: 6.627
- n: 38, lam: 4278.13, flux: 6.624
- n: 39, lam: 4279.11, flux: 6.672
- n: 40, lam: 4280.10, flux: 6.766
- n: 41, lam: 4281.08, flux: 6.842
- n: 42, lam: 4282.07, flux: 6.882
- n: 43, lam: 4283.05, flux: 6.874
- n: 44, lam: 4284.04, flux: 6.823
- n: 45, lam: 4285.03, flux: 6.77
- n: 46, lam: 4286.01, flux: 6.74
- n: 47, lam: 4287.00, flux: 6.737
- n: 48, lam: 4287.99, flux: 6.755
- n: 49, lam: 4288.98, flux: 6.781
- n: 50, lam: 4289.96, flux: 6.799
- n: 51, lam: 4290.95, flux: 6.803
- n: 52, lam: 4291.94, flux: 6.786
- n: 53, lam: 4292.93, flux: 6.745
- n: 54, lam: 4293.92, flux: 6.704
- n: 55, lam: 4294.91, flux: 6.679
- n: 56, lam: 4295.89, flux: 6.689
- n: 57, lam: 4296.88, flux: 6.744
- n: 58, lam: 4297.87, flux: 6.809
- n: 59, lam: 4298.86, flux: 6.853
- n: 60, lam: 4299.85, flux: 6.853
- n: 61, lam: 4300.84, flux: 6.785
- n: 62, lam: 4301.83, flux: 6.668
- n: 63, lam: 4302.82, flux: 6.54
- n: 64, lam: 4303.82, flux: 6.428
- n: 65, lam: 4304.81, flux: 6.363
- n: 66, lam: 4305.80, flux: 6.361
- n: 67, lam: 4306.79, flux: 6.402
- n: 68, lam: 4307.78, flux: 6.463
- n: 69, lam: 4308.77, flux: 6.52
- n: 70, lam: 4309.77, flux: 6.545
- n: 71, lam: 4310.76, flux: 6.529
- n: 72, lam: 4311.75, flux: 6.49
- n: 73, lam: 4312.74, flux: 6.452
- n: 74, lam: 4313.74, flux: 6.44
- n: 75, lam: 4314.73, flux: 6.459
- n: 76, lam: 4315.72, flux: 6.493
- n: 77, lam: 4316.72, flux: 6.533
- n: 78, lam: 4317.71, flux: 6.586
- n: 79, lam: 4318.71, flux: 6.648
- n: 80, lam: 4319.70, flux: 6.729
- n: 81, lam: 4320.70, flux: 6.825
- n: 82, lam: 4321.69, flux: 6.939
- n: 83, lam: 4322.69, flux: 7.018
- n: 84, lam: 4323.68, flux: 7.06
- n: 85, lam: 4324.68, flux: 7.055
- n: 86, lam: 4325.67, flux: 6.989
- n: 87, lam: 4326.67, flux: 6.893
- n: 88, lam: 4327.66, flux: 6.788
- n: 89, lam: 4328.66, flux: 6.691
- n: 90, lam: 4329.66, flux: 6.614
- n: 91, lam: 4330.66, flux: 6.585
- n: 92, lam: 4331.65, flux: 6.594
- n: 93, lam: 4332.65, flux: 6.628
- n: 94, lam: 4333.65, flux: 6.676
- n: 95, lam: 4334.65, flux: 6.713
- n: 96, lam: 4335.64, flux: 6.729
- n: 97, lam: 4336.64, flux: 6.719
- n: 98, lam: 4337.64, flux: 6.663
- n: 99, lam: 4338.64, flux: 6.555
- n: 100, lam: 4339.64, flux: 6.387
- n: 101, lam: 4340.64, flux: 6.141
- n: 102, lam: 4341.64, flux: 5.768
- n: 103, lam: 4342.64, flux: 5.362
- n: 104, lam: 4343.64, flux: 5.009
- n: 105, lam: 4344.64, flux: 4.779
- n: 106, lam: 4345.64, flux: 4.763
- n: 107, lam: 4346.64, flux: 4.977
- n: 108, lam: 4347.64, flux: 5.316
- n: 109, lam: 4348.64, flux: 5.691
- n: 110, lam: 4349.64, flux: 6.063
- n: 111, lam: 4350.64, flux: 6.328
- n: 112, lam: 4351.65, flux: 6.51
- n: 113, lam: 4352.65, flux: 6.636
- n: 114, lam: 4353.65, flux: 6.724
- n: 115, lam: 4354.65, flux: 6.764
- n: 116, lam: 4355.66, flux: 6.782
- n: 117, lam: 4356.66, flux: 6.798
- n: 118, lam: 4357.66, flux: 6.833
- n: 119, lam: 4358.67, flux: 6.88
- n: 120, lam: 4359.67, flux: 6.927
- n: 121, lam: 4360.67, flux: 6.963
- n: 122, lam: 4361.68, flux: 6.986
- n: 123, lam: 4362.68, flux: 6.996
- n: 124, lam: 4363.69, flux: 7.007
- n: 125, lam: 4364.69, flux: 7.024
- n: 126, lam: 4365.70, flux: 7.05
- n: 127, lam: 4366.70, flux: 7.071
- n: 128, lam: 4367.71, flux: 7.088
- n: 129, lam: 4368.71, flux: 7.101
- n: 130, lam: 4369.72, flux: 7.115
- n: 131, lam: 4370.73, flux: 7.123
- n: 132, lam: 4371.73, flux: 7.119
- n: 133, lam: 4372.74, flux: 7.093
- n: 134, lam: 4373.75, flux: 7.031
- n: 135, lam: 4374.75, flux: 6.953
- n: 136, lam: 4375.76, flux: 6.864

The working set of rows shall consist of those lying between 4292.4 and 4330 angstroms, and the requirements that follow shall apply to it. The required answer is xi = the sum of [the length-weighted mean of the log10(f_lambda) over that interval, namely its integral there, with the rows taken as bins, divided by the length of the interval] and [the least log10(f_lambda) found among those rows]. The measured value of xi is 1.63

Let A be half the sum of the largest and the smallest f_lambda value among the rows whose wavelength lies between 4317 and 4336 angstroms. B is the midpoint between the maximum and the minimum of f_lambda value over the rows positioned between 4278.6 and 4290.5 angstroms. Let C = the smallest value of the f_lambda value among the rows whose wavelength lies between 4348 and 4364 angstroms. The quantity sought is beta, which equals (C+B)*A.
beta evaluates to 85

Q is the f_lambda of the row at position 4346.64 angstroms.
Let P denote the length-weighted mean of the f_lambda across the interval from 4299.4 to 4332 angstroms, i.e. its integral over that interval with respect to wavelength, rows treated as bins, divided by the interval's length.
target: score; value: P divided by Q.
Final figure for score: 1.34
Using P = 6.6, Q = 4.977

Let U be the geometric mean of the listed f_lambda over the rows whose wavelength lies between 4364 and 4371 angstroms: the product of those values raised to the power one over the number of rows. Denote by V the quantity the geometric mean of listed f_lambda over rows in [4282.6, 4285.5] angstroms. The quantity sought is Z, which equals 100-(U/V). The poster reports 98.96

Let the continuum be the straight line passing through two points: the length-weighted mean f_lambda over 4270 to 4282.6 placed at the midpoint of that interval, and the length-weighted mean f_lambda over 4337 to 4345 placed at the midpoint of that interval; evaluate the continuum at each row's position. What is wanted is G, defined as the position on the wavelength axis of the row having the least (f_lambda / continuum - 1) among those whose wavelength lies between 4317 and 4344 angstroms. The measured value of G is 4343.64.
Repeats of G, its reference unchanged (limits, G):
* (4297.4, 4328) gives 4304.81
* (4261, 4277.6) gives 4277.14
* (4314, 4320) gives 4314.73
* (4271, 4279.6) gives 4277.14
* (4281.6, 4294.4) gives 4286.01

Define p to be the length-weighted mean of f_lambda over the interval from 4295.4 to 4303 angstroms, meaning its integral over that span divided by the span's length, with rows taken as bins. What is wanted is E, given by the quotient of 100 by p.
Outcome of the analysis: 14.8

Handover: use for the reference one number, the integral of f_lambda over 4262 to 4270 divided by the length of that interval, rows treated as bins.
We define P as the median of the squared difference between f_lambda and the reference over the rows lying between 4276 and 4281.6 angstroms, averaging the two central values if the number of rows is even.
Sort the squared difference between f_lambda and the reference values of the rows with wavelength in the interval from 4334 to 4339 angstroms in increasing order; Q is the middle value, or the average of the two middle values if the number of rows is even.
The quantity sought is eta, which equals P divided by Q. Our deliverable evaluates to 1.3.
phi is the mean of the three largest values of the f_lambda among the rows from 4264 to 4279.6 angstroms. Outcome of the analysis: 7.08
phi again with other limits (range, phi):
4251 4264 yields 6.94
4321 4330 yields 7.04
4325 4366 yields 7.03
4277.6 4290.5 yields 6.87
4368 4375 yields 7.12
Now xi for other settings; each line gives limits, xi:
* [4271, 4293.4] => 1.65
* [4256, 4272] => 1.67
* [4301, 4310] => 1.61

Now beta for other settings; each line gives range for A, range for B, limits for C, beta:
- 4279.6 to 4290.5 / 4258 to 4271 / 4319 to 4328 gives 93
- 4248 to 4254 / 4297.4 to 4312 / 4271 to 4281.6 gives 92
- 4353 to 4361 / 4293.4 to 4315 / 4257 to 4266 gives 91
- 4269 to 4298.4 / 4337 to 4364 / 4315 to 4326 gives 85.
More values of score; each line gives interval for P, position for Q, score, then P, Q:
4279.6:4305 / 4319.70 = 1.00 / 6.7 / 6.729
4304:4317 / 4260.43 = 0.94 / 6.5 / 6.863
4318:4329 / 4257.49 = 1.02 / 6.9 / 6.723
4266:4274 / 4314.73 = 1.09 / 7.0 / 6.459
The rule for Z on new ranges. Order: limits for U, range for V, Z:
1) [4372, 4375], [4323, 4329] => 98.98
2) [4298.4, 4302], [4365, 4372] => 99.04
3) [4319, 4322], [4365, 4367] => 99.03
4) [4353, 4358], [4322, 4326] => 99.04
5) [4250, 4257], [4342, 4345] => 98.65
